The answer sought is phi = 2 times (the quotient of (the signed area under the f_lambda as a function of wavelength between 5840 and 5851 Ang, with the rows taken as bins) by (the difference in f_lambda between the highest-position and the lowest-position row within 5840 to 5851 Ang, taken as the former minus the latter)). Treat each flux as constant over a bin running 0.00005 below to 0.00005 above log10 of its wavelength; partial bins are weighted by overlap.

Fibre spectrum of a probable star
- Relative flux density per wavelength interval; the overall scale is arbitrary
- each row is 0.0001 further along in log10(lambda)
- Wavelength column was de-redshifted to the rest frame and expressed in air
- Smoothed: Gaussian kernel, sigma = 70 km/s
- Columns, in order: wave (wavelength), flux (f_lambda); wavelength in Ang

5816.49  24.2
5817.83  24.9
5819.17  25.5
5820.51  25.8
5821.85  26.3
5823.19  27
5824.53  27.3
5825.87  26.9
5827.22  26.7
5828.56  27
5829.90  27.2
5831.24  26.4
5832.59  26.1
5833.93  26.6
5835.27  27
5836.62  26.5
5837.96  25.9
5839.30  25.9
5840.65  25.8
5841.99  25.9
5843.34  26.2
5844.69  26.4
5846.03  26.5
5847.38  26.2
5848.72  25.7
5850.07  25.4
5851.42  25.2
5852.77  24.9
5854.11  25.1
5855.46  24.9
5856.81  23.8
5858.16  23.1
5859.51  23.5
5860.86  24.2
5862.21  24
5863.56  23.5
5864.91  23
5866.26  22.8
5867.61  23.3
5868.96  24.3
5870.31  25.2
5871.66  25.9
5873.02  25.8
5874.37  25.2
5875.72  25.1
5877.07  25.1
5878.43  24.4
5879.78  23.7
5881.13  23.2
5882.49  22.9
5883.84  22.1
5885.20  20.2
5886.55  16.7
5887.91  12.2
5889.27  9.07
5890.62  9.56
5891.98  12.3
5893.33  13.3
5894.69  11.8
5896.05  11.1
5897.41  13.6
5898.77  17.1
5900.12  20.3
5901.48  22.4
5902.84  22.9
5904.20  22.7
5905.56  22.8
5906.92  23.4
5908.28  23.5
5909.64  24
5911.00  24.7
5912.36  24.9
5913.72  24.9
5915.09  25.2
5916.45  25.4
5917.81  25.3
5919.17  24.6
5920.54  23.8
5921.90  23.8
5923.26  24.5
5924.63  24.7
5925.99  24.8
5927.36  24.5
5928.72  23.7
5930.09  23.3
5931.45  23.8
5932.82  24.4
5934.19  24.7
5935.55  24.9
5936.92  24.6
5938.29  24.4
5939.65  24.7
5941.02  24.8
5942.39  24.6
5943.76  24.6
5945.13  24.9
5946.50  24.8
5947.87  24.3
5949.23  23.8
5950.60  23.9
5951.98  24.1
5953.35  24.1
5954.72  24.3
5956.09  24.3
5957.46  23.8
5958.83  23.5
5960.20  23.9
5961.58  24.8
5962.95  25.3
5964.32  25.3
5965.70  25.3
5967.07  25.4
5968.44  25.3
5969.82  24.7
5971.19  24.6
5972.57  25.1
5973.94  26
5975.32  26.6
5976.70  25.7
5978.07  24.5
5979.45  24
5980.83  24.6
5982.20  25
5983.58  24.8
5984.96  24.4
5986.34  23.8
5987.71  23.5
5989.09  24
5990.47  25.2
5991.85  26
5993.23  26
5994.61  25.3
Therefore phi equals -1430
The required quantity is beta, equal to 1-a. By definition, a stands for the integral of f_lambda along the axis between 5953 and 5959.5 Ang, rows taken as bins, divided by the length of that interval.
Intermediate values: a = 24.0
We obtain -23.0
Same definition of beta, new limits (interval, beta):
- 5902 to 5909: -22.0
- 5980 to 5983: -23.8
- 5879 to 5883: -22.3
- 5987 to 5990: -22.9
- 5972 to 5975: -24.7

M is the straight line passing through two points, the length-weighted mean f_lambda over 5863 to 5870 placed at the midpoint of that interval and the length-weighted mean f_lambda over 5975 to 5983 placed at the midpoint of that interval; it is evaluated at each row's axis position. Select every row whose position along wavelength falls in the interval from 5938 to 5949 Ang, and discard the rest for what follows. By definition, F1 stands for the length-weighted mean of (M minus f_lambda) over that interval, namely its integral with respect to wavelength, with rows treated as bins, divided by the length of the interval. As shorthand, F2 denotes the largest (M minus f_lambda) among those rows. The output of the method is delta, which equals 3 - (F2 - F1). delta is 2.63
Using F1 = -0.1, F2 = 0.28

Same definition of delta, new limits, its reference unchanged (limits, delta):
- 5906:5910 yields 2.86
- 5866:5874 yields 1.18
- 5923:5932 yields 2.09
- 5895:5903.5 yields -3.48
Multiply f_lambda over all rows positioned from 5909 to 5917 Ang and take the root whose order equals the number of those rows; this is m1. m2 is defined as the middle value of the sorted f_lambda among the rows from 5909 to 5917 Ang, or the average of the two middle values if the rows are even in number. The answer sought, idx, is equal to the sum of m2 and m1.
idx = 49.7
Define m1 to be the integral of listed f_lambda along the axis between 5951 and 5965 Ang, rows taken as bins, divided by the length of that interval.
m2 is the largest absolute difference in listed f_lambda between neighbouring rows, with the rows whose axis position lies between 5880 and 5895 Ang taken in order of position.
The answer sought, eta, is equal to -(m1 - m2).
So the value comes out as -19.8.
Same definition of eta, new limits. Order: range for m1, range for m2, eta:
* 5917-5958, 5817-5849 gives -23.6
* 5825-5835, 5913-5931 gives -25.9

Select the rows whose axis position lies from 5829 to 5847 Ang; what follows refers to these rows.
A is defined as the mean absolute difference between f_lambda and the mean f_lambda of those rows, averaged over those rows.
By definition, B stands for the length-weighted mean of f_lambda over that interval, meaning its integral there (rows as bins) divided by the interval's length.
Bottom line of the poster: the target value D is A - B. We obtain -26.0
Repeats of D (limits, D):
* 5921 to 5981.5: -24.1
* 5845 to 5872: -23.6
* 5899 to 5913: -22.0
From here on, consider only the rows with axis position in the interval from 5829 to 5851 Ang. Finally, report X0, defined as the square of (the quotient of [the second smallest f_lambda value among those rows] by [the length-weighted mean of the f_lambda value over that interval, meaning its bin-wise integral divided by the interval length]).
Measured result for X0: 0.960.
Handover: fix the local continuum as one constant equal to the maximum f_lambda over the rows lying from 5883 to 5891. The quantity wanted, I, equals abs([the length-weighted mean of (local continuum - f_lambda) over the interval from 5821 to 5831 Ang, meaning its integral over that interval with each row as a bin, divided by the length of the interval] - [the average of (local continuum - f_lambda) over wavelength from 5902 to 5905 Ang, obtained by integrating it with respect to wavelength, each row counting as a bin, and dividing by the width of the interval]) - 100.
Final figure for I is -95.9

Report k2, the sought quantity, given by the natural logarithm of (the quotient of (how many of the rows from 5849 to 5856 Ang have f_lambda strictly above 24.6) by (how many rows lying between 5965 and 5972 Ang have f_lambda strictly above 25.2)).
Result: 0.51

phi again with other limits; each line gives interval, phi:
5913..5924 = -1357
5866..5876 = 215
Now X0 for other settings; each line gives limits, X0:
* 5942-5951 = 0.956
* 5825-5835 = 0.976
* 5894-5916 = 0.316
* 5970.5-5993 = 0.914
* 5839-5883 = 0.858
